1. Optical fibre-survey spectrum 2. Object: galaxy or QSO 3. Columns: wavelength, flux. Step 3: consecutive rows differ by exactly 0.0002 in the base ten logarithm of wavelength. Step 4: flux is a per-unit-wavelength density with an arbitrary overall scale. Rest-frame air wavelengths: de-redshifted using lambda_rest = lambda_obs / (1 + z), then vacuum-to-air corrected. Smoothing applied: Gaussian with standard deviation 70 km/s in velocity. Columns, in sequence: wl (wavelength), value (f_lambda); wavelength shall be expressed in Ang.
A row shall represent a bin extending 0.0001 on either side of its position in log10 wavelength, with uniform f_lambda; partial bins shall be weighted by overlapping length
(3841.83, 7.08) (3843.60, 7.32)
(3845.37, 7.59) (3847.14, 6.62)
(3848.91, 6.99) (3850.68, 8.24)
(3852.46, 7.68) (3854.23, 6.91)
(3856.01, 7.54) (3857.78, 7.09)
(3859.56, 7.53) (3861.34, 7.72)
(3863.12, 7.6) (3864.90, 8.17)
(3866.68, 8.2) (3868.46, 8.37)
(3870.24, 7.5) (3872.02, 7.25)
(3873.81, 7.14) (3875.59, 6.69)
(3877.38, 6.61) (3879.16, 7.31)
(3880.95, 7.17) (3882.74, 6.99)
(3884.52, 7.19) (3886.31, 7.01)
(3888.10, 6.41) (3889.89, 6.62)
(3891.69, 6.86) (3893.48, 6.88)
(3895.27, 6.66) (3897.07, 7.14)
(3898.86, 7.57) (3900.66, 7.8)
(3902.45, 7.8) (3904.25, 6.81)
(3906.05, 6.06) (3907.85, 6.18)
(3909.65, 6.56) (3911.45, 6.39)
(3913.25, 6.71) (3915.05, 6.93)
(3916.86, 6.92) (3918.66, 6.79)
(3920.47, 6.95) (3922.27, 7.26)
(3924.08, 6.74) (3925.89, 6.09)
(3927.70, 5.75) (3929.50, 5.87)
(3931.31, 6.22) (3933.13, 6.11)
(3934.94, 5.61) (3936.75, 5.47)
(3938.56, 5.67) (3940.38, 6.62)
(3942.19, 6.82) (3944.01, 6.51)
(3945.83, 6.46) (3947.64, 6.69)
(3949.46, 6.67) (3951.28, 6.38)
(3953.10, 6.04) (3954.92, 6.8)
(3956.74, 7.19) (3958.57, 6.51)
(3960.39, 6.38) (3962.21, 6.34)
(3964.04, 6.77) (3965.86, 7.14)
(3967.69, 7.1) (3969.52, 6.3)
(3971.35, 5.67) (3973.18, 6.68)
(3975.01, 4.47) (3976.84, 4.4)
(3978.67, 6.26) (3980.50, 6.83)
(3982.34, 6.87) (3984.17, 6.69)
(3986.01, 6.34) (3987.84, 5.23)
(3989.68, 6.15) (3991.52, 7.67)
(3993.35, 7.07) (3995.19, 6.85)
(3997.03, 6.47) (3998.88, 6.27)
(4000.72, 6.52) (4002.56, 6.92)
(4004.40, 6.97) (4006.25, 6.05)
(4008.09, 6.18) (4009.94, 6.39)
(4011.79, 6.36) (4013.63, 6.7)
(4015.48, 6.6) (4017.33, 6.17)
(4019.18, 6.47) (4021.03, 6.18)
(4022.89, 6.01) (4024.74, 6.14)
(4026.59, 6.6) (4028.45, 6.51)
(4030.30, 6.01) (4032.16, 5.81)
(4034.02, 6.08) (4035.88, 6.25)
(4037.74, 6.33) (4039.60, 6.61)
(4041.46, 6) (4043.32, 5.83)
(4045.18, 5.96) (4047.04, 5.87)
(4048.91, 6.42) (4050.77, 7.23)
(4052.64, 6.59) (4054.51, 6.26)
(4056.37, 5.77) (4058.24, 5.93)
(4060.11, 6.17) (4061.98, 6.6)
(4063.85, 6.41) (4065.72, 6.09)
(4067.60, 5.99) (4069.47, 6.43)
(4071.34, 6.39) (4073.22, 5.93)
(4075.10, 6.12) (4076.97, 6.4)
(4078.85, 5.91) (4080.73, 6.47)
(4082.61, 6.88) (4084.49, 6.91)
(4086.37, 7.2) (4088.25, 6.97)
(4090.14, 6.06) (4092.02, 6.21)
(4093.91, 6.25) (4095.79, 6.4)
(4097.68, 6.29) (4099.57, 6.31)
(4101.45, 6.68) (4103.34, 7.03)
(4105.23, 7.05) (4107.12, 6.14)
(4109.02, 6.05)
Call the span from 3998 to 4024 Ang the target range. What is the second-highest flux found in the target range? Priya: 6.92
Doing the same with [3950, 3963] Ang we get 6.8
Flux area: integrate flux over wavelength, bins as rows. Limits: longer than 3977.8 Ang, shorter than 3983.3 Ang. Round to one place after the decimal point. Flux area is 36.6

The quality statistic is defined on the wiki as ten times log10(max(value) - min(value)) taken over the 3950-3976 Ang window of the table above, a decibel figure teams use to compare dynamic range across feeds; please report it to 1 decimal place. 4.3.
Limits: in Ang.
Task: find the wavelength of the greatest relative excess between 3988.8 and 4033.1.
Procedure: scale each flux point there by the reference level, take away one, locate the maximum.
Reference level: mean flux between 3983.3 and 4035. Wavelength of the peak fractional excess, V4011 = 3991.52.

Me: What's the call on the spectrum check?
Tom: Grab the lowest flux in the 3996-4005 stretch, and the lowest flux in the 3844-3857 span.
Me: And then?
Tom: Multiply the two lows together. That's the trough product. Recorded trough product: 41.5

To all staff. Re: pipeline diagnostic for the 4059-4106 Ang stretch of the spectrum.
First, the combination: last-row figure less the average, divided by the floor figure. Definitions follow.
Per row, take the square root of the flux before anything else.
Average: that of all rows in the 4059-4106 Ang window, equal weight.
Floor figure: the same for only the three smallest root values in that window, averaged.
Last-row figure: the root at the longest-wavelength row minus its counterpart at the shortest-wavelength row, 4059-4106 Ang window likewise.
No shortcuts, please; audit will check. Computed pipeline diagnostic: -0.97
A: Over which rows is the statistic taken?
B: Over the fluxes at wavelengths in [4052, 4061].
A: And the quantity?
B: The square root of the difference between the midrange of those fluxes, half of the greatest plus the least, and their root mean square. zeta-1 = 0.17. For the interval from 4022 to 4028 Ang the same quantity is 0.22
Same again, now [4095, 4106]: 0.19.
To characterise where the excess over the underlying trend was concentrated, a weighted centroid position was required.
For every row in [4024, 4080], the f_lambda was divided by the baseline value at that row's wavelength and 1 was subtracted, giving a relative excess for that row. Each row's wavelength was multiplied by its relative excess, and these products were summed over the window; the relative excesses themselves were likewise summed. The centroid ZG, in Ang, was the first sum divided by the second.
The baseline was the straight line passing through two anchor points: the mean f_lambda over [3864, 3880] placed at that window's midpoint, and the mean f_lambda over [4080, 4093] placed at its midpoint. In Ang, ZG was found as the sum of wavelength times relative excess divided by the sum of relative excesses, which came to 4050.6 Ang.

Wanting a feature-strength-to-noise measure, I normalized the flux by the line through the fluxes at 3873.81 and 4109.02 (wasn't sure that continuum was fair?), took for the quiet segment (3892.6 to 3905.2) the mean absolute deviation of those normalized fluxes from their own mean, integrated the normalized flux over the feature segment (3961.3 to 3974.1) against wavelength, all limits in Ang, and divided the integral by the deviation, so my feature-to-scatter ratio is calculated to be 208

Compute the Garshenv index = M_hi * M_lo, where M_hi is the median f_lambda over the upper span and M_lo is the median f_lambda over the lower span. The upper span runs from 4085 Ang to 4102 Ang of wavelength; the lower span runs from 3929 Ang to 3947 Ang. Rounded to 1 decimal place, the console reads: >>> 38.9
